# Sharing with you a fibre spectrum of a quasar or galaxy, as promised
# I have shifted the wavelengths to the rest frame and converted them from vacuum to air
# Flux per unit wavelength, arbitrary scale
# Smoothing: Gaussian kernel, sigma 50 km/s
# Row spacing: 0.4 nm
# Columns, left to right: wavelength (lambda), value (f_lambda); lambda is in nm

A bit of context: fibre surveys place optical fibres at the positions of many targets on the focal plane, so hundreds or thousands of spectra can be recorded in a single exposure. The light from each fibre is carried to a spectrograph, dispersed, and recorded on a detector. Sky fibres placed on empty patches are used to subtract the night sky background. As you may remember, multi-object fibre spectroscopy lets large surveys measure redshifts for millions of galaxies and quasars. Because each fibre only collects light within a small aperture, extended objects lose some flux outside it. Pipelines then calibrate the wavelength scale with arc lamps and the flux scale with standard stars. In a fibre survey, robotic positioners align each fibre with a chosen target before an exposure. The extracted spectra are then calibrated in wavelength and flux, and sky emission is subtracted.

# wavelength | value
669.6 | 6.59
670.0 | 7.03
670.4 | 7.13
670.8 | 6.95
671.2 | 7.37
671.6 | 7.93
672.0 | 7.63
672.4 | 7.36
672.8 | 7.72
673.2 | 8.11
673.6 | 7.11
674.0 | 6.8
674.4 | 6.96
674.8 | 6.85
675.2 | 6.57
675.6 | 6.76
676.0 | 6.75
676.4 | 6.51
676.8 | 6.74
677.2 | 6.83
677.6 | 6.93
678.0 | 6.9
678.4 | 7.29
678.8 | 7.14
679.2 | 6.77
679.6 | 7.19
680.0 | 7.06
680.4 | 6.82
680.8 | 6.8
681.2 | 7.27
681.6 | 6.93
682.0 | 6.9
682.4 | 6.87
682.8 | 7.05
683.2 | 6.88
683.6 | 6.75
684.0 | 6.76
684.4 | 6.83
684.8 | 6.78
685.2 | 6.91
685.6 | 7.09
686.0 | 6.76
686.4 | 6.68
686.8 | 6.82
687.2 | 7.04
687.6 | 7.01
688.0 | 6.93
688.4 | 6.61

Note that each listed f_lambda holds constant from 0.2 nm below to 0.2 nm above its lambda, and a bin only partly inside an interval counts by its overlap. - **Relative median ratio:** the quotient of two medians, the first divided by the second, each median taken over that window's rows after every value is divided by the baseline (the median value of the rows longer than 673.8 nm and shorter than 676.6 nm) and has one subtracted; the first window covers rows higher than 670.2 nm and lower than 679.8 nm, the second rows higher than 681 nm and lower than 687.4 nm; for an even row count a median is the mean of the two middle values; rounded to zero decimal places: 2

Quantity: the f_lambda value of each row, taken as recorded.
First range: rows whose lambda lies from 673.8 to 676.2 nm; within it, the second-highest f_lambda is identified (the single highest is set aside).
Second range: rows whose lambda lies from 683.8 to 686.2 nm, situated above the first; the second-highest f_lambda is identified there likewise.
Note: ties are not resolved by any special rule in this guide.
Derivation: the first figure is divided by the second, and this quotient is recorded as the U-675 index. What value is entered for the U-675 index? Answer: 0.99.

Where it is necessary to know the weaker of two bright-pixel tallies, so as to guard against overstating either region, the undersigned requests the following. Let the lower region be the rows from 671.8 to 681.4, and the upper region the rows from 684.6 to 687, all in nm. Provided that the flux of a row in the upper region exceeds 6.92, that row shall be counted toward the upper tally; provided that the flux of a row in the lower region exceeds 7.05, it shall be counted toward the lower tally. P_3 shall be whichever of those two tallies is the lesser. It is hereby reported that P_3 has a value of 1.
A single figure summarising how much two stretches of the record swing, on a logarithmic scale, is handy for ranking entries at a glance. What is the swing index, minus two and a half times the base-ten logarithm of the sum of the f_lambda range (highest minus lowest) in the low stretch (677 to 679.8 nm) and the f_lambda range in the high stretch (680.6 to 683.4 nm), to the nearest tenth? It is 0.0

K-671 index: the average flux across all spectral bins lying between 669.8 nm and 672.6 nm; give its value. 7.34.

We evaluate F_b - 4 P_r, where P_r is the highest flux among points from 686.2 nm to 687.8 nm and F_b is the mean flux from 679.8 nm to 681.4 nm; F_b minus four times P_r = -21.2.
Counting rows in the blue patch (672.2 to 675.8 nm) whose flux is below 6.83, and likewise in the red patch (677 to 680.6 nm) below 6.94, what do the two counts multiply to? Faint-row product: 15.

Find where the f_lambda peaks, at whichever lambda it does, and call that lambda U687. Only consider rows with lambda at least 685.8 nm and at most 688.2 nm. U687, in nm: 687.2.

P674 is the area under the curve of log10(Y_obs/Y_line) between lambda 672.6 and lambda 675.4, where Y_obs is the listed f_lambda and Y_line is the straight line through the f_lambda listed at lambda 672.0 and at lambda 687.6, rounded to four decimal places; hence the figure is -0.0676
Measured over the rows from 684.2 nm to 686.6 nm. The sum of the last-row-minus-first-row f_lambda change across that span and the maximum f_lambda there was 6.94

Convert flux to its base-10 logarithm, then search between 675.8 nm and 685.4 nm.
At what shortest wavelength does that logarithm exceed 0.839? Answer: 677.6 nm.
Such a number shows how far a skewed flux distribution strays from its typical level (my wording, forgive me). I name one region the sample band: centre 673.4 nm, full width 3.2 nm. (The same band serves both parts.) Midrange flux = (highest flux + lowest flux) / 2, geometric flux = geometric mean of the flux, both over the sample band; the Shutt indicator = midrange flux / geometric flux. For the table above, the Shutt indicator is 1.021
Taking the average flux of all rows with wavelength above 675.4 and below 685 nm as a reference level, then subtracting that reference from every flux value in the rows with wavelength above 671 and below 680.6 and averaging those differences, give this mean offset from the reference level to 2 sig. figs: 0.19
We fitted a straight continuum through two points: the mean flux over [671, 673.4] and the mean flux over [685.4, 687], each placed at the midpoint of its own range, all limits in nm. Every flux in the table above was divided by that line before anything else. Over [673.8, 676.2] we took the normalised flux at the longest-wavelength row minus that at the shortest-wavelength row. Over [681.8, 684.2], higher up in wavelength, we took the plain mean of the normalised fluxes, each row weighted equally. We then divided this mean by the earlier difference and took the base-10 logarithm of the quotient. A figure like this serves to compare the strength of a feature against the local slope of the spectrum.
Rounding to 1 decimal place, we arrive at 2.1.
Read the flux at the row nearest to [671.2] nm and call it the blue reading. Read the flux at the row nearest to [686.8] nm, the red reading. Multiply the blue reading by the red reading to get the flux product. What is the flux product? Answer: 50.3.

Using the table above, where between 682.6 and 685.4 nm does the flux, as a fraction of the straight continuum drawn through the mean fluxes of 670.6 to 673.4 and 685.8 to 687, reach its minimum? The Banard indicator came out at 683.6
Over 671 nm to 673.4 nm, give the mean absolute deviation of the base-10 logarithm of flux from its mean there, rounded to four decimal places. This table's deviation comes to 0.0132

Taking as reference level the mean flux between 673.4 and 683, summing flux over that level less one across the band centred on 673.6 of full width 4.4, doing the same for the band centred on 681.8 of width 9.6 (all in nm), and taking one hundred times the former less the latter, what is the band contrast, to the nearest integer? 49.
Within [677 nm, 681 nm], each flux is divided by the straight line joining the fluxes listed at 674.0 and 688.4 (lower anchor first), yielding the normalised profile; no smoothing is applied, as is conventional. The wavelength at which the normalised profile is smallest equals 679.2 nm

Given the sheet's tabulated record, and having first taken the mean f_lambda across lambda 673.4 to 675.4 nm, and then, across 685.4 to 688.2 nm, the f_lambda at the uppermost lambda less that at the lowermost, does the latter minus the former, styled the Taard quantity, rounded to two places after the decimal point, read -7.02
